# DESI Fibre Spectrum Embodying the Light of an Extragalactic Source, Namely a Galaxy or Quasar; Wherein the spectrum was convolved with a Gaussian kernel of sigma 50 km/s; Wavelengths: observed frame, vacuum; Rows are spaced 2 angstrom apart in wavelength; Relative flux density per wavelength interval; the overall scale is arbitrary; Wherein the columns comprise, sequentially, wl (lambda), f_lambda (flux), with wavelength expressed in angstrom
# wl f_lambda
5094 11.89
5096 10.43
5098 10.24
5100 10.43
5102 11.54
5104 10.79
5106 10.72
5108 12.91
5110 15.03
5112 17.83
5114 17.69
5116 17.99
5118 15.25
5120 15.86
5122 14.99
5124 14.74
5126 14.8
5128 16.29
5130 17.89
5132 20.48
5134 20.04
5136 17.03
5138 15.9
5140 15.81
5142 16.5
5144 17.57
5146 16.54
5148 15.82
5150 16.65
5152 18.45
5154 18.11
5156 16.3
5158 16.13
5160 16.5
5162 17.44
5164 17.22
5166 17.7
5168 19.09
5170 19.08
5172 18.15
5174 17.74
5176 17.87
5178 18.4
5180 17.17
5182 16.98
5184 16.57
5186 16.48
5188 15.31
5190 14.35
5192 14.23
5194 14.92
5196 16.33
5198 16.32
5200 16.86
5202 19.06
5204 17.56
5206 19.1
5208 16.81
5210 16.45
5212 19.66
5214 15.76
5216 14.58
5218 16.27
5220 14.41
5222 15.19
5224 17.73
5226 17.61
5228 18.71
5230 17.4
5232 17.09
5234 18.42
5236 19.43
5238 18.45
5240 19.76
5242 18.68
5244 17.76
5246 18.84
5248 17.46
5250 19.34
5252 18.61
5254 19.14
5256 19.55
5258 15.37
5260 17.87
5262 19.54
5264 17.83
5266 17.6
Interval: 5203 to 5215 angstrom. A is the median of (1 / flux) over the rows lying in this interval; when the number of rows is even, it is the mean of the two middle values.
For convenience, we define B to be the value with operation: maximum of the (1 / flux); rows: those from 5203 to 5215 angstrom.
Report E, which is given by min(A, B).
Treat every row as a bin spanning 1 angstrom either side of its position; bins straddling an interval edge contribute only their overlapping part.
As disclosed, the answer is 0.0582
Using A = 0.058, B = 0.0635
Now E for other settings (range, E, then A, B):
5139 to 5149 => 0.0606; 0.061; 0.0633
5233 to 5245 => 0.0539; 0.054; 0.0563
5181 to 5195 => 0.0653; 0.065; 0.0703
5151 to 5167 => 0.0577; 0.058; 0.0620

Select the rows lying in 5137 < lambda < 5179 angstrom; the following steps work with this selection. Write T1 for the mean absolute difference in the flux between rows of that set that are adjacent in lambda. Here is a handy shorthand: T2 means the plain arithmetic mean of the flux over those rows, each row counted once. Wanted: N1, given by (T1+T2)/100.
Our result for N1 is 0.180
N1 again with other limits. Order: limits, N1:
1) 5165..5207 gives 0.179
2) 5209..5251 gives 0.190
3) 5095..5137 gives 0.161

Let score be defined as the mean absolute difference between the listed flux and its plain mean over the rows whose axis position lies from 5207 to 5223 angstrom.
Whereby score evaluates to 1.2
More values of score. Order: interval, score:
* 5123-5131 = 1.2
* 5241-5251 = 0.6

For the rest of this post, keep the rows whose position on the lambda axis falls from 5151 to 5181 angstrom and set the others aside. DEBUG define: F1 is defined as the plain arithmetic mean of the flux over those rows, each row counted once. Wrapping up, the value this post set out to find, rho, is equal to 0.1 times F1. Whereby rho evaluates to 1.77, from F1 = 17.7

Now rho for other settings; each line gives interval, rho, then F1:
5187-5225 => 1.64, 16.4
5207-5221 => 1.63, 16.3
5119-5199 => 1.68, 16.8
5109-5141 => 1.67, 16.7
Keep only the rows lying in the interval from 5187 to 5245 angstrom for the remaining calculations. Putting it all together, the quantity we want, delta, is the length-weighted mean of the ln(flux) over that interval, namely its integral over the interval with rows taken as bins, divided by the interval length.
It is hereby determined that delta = 2.83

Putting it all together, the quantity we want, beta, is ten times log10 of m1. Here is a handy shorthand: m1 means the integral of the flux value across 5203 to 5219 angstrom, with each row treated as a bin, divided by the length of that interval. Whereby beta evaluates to 12.31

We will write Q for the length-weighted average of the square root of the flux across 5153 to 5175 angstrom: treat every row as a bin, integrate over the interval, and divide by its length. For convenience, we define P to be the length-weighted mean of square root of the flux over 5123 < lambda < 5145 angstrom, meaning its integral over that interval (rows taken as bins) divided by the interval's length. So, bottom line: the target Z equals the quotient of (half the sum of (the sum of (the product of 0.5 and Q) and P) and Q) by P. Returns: 1.26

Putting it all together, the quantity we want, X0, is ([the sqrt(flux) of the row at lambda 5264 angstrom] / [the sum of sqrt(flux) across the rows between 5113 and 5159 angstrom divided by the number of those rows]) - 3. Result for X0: -1.97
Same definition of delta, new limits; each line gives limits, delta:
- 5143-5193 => 2.83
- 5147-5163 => 2.83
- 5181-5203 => 2.78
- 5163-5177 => 2.90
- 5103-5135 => 2.75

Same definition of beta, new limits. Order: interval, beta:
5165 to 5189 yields 12.44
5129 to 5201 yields 12.32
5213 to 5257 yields 12.49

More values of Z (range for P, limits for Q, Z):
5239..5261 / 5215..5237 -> 1.22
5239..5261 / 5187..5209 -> 1.21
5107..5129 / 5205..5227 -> 1.27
